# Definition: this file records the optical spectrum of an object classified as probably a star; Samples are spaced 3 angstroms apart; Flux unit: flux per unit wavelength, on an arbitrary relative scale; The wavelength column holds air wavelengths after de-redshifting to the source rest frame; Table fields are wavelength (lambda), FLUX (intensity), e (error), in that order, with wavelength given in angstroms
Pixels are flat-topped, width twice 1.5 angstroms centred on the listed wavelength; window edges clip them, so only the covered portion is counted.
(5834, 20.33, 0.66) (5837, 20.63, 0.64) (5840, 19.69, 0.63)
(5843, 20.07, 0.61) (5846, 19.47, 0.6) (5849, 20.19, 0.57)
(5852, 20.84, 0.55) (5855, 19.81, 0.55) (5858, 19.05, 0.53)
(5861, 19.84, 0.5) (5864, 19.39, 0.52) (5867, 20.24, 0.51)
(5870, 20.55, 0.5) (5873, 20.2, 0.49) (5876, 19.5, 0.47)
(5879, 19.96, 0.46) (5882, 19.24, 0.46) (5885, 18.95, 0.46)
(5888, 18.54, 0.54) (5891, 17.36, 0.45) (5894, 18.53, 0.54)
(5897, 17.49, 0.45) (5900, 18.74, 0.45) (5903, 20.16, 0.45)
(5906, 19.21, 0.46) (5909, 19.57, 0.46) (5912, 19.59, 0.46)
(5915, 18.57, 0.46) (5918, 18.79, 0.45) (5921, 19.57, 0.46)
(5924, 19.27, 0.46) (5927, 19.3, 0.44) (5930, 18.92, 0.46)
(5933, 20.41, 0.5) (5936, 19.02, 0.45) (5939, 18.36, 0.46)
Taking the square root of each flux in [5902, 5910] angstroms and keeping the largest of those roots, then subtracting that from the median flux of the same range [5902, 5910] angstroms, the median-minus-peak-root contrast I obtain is 15.1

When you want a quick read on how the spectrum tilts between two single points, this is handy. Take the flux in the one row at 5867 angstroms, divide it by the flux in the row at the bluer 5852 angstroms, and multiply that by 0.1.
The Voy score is 0.097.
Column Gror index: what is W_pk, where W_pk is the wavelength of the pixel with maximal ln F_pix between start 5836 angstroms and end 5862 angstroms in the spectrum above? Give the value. 5852 angstroms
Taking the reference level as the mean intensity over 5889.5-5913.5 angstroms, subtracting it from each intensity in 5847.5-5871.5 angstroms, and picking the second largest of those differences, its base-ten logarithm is 0.24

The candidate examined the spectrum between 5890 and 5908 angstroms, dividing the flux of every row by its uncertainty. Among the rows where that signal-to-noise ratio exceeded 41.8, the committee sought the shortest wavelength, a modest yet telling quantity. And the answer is 5903 angstroms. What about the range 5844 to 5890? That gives 5879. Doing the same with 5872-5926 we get 5879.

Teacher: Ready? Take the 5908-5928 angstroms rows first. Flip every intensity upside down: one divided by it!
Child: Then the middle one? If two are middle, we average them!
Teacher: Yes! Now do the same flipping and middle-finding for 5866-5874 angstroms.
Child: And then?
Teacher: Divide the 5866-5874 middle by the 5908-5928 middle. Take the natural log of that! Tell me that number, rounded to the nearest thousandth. -0.048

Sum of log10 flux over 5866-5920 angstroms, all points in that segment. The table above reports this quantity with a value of 23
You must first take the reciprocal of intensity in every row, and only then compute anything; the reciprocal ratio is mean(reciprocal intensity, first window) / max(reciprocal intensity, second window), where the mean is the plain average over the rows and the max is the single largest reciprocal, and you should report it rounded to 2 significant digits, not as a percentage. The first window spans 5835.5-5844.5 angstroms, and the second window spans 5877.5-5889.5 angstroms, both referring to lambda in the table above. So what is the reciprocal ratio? 0.92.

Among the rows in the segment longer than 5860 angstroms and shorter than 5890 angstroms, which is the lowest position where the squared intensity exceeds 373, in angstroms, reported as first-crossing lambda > 5861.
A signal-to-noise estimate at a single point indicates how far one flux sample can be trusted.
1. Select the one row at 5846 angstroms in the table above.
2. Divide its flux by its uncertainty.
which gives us 32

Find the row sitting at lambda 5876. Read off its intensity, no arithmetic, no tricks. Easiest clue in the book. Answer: 19.5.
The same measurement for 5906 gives 19.21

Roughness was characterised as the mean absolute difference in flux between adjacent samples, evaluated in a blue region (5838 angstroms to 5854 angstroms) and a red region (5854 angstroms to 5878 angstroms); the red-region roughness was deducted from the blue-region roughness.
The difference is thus -0.014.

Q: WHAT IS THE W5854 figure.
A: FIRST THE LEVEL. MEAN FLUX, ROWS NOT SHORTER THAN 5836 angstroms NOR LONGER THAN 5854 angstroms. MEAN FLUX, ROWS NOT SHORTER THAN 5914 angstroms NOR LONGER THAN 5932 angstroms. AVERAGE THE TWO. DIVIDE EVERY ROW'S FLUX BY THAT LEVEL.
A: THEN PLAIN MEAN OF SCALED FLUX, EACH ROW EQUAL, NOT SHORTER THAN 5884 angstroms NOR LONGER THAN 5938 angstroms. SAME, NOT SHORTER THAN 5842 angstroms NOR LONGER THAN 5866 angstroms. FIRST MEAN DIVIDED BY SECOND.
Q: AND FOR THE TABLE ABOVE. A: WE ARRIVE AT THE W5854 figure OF 0.96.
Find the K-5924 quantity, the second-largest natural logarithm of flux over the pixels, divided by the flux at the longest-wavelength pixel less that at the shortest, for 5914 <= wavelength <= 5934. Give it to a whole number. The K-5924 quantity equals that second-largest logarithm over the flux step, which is 2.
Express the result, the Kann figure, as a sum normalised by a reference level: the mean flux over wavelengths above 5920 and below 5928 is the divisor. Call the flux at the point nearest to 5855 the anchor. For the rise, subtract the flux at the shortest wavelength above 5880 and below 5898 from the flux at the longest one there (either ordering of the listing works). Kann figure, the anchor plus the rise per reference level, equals 0.93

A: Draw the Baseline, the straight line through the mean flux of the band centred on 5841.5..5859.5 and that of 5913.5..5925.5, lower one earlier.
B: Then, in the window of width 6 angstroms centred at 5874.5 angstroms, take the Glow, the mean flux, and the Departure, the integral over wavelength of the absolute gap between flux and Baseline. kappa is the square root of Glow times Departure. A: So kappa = 6.28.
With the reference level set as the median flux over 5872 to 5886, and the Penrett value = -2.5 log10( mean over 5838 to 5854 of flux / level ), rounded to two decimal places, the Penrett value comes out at -0.03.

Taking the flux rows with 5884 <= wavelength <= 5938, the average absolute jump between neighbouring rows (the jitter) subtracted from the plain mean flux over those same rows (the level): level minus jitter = 18.2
